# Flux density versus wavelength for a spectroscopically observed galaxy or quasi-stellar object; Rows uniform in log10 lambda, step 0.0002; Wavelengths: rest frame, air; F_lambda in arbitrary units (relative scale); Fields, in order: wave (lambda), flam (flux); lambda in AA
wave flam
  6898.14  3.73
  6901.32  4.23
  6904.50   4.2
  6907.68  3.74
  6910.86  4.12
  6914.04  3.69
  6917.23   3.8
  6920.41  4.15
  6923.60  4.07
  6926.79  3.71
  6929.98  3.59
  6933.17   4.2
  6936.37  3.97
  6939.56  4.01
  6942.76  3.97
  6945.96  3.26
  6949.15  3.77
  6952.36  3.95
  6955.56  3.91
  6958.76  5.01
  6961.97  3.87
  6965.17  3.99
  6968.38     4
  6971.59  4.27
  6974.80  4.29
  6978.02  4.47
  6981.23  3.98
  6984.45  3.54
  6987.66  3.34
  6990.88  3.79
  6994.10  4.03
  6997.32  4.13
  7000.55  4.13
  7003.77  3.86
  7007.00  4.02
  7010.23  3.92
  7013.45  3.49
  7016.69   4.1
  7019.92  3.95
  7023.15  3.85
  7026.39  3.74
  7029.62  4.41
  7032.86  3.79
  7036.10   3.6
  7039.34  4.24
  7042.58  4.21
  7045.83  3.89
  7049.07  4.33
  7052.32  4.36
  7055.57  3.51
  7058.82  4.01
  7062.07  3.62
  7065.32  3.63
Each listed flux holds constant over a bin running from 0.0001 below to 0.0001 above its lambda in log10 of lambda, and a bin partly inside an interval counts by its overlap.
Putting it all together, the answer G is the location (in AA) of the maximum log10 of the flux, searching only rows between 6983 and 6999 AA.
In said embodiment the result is 6997.32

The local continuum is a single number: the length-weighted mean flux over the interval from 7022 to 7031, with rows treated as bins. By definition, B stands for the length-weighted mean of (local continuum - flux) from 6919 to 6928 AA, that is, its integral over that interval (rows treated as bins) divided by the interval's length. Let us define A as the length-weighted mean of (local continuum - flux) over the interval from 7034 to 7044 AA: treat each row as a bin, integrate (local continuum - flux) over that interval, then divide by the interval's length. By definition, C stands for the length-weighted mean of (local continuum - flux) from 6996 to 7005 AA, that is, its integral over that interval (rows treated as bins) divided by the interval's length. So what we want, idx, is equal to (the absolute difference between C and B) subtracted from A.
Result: -0.06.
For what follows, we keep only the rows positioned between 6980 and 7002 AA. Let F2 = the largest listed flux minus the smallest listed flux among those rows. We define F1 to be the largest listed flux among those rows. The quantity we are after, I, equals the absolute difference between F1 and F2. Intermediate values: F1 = 4.13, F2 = 0.79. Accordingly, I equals 3.3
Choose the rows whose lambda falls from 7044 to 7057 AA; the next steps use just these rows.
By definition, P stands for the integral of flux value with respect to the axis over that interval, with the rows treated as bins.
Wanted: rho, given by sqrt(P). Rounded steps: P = 52.4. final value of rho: 7.24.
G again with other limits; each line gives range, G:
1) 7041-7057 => 7052.32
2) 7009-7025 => 7016.69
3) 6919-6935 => 6933.17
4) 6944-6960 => 6958.76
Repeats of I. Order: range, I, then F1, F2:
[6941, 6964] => 3.3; 5.01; 1.75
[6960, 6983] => 3.9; 4.47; 0.60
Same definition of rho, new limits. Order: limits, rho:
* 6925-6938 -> 7.09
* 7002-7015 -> 7.06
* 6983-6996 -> 6.93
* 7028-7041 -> 7.22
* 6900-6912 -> 6.99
